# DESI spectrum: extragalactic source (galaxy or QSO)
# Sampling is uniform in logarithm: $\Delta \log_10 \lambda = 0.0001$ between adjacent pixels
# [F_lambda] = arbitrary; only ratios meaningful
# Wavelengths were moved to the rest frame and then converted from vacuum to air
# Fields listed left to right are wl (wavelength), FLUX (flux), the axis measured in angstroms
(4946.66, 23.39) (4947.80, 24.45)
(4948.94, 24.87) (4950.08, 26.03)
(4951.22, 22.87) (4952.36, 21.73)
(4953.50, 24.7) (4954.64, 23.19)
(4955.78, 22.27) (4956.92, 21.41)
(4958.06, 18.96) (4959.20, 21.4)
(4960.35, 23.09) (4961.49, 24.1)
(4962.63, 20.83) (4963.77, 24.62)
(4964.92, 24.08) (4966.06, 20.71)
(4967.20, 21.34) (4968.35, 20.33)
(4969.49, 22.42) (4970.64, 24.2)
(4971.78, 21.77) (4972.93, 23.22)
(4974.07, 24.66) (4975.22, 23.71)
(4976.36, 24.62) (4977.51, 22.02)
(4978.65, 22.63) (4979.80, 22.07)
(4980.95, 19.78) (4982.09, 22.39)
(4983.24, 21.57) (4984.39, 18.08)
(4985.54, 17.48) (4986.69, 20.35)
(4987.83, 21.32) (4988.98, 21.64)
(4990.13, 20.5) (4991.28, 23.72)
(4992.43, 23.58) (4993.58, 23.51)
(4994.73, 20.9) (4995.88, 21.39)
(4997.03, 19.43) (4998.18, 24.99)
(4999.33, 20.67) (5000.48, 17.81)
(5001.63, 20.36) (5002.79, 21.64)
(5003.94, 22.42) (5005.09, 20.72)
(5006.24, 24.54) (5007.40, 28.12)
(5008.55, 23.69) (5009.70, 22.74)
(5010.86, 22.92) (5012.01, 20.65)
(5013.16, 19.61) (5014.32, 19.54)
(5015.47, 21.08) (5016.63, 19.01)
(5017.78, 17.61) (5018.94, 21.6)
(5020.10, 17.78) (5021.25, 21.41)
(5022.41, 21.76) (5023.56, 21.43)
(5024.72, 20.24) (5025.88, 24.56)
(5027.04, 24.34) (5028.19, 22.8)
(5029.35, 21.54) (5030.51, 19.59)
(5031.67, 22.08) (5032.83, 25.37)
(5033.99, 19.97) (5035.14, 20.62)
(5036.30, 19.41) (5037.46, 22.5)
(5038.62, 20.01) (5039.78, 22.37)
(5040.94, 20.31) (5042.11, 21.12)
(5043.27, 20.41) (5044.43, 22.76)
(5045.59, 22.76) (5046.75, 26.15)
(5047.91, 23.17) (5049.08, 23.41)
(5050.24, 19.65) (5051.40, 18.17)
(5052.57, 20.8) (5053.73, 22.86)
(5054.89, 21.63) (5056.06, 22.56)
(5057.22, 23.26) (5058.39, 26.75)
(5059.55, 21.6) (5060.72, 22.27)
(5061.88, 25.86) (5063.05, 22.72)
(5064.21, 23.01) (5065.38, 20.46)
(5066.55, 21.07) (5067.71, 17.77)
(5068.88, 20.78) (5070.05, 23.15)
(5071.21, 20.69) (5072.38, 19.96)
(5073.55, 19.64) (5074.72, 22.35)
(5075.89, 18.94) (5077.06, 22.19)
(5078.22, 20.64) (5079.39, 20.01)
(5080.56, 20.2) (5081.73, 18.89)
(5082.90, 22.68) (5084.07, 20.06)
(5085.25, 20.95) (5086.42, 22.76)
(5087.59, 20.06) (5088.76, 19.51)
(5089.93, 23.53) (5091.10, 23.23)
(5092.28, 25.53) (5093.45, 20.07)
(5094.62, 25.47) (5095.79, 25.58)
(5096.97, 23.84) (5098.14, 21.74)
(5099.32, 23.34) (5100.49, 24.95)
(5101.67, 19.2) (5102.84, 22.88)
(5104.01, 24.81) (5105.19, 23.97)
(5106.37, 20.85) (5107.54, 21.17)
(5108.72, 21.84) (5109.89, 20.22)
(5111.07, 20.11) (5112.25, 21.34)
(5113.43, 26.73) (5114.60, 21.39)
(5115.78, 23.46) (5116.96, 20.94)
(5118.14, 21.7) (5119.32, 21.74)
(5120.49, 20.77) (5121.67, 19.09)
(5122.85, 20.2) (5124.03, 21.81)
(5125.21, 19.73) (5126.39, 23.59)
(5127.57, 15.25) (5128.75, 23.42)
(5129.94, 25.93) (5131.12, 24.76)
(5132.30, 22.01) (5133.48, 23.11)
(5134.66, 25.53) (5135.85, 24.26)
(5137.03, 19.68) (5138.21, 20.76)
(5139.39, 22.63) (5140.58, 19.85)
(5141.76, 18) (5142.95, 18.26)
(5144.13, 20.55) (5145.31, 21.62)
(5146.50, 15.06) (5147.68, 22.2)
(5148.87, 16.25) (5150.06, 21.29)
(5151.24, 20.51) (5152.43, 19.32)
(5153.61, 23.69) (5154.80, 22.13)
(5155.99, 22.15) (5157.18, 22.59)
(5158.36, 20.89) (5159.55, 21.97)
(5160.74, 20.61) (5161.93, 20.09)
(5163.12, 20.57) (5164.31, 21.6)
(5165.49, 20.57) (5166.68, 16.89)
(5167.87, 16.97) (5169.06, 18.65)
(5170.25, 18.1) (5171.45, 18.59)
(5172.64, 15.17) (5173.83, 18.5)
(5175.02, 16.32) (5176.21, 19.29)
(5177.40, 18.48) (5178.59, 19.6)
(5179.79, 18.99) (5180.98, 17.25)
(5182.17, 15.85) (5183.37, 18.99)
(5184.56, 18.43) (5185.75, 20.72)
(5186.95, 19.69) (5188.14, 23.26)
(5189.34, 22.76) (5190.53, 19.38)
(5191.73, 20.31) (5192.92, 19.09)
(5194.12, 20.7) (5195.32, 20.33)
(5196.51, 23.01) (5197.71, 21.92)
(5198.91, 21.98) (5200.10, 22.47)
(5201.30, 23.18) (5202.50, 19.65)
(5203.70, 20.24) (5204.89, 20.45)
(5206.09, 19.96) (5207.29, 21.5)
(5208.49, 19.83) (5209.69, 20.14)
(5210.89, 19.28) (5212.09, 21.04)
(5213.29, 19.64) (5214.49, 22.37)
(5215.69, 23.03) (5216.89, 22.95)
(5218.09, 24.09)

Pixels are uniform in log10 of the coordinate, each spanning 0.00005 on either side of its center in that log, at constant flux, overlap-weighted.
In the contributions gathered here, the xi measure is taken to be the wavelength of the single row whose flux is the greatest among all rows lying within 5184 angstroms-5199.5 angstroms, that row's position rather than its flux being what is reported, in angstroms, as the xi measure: 5188.14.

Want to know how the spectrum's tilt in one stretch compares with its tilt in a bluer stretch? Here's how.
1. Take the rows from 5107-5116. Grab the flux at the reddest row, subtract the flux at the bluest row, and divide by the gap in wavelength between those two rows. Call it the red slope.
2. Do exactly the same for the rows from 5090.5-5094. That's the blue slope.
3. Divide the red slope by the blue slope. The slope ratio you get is -0.21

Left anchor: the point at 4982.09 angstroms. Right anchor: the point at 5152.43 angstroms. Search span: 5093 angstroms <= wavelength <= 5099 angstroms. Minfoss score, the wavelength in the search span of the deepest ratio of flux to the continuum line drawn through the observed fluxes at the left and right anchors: 5093.45 angstroms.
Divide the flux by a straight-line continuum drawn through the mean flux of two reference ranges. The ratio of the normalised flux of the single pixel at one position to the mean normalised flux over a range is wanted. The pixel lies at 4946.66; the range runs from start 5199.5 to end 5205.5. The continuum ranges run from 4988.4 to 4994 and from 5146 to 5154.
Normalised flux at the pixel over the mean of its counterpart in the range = 0.89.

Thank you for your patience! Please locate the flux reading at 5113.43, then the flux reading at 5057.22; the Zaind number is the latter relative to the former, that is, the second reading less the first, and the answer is -3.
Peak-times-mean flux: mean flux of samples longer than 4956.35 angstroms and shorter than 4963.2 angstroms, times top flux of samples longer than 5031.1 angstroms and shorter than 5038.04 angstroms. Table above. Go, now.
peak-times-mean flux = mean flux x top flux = 549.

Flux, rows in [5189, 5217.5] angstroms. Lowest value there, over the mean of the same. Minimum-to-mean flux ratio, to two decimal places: 0.91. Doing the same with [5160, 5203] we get 0.77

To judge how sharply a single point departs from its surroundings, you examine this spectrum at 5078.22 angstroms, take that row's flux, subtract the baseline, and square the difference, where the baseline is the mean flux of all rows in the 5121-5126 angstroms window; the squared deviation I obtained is 0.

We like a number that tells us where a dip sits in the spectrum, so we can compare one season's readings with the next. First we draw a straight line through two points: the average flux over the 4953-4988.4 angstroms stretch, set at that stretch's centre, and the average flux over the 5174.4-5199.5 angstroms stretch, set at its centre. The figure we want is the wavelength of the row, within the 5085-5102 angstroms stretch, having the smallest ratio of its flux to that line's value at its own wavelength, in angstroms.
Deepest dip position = 5101.67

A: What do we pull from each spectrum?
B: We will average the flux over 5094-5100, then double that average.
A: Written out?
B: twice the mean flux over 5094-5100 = 48.0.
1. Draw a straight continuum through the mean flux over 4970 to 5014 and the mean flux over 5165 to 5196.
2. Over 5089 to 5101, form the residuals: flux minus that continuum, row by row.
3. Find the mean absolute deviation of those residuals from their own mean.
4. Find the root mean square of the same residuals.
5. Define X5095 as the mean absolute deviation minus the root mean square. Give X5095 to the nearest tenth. -2.4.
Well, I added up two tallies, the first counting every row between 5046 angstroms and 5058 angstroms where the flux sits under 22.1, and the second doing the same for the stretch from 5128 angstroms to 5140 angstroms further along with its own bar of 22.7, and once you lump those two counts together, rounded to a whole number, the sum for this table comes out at 8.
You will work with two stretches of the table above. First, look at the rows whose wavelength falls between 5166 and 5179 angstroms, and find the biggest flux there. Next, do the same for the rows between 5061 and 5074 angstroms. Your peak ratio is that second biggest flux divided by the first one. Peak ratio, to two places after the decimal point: 1.32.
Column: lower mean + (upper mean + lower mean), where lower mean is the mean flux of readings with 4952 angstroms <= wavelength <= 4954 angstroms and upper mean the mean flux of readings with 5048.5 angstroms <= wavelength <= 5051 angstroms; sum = 68.0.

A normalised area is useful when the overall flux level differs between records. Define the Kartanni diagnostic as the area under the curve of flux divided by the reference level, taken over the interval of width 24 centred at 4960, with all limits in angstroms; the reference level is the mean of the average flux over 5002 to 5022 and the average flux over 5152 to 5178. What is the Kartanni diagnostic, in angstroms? 26.4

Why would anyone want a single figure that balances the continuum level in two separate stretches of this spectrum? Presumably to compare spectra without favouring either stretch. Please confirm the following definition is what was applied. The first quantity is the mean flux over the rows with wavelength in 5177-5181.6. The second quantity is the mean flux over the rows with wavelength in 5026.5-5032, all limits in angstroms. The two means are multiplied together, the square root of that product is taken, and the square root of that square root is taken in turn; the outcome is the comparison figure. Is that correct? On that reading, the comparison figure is 4.50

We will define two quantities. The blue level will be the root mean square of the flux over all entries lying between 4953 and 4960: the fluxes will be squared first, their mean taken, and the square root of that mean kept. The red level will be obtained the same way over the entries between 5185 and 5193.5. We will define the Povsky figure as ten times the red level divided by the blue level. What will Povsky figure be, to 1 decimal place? 9.4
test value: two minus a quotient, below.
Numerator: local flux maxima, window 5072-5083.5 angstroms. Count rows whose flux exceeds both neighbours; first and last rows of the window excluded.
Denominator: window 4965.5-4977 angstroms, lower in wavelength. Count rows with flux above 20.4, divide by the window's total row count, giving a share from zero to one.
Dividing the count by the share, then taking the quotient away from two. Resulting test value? -1.3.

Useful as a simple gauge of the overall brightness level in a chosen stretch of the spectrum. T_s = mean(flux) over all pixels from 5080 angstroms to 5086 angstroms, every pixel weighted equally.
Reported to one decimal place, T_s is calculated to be 20.6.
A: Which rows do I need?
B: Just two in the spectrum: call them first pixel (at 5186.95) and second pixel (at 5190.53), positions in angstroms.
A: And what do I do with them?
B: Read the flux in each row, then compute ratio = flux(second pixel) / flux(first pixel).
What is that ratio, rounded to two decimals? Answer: 0.98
